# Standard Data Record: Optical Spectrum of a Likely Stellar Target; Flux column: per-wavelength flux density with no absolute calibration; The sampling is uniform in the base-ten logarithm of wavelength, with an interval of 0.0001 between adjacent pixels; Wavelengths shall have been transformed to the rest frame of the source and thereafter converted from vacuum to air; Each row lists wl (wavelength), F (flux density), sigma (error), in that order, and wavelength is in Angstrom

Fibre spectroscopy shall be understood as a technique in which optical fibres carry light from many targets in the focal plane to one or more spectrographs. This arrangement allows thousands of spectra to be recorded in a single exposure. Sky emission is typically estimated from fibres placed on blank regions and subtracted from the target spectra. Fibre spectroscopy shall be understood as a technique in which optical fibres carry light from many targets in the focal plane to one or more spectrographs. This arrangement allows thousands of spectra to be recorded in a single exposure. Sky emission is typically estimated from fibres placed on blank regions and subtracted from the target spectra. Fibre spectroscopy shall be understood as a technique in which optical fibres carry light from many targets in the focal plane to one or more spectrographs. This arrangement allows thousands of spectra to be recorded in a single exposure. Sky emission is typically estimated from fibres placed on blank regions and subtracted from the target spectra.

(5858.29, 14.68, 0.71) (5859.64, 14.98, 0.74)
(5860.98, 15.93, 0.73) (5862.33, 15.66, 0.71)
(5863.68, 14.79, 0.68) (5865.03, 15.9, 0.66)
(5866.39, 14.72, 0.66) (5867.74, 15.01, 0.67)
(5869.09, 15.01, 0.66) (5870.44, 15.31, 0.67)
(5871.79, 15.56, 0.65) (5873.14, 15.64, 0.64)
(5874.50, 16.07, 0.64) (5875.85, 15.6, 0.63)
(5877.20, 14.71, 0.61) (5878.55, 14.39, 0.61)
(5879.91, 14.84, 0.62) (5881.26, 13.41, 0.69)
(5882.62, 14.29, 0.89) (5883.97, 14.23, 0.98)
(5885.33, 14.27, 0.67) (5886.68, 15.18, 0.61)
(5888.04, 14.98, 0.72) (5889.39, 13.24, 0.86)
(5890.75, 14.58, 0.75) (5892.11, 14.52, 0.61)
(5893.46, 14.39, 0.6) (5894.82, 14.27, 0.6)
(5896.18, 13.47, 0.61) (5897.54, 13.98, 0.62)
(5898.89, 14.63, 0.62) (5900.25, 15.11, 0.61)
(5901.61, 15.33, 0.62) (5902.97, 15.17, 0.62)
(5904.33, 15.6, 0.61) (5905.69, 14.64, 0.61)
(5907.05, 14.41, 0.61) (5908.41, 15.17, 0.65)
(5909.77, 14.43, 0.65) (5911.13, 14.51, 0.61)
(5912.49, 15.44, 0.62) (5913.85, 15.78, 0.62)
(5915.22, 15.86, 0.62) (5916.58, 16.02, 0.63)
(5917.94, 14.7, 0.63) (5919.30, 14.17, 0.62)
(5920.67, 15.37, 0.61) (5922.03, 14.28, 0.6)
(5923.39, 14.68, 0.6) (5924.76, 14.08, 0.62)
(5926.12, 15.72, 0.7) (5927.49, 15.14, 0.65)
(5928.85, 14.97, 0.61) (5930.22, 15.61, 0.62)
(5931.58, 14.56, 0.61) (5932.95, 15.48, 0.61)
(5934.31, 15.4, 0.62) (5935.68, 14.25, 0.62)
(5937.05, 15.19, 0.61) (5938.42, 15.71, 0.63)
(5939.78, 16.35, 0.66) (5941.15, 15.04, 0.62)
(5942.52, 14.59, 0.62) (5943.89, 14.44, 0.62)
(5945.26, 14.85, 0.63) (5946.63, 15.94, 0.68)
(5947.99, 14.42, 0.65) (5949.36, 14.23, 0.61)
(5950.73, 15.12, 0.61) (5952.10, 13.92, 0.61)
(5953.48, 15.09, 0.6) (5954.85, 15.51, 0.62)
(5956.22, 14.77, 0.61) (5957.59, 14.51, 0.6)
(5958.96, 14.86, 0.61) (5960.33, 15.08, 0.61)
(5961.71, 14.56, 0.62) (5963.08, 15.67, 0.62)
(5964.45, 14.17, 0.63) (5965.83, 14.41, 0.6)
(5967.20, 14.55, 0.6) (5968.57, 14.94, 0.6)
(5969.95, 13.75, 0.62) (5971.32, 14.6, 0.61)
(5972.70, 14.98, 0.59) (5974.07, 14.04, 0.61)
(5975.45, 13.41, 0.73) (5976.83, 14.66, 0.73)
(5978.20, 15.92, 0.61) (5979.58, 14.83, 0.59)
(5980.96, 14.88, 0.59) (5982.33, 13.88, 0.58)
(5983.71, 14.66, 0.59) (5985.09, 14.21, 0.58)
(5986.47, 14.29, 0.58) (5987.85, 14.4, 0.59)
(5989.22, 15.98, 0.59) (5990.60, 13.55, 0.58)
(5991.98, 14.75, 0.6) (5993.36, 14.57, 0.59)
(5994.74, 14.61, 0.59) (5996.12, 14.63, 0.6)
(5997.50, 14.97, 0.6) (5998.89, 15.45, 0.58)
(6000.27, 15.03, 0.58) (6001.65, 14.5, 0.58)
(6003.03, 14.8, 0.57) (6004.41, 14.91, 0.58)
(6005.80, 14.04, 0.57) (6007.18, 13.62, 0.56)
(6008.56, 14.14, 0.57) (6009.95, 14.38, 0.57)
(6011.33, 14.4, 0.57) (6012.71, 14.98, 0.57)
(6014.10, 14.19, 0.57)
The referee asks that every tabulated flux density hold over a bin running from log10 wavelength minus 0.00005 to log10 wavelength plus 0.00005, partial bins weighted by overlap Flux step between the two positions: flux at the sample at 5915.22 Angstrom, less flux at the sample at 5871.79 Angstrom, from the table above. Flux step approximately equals 0.30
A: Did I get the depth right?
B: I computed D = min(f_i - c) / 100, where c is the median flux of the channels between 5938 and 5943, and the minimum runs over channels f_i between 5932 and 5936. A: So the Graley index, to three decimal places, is -0.011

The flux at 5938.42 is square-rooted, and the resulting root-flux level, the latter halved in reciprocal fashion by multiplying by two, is 7.93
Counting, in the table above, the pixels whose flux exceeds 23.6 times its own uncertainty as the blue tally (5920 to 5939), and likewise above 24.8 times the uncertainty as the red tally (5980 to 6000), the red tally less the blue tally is -5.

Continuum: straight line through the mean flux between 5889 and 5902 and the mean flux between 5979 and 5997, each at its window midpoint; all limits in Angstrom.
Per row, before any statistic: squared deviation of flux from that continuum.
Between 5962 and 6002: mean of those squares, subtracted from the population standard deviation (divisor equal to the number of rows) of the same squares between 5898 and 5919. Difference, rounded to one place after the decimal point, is 0.5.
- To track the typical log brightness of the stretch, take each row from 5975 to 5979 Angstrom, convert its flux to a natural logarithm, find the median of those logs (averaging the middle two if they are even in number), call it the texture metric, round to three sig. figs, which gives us 2.69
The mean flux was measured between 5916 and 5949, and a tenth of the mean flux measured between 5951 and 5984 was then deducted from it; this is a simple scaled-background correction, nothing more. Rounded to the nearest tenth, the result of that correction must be 13.6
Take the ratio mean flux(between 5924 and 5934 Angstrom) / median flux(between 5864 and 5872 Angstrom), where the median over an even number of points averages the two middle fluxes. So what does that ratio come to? 0.995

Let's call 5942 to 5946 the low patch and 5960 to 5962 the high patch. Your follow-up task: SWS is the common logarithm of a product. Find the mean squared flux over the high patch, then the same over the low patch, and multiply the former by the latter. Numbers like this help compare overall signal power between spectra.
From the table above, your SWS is 4.67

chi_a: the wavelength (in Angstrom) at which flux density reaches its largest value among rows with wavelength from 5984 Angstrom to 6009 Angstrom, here 5989.22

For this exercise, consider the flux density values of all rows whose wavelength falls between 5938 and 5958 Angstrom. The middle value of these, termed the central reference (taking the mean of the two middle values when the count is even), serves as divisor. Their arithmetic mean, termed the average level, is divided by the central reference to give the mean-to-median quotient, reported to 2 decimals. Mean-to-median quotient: 1.01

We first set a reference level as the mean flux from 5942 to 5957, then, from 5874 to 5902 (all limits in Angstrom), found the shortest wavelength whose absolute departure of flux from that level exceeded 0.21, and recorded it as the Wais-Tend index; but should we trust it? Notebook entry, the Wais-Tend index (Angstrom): 5874.50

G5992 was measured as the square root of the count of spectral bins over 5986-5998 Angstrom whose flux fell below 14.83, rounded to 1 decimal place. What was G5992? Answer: 2.6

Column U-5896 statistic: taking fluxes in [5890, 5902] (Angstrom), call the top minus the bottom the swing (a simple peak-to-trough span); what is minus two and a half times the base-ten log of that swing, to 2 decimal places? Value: -0.67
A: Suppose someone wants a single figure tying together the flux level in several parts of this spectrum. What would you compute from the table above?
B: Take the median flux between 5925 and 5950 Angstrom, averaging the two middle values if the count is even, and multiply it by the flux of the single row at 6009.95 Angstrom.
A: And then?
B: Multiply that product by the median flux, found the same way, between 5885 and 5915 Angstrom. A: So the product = 3169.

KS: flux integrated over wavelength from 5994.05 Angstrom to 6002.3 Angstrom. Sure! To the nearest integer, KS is 123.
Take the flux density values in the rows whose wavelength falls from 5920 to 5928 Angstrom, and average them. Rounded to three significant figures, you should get 14.9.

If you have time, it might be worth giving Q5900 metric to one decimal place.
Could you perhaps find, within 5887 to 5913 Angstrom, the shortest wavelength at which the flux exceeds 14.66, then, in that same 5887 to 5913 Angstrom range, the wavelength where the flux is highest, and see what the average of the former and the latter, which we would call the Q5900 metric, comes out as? 5896.2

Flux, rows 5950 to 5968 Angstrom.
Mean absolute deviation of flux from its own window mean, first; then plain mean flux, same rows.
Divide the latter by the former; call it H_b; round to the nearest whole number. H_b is 37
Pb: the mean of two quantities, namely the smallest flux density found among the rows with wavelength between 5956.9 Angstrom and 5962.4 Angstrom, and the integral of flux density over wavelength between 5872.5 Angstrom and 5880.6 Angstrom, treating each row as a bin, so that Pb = 69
